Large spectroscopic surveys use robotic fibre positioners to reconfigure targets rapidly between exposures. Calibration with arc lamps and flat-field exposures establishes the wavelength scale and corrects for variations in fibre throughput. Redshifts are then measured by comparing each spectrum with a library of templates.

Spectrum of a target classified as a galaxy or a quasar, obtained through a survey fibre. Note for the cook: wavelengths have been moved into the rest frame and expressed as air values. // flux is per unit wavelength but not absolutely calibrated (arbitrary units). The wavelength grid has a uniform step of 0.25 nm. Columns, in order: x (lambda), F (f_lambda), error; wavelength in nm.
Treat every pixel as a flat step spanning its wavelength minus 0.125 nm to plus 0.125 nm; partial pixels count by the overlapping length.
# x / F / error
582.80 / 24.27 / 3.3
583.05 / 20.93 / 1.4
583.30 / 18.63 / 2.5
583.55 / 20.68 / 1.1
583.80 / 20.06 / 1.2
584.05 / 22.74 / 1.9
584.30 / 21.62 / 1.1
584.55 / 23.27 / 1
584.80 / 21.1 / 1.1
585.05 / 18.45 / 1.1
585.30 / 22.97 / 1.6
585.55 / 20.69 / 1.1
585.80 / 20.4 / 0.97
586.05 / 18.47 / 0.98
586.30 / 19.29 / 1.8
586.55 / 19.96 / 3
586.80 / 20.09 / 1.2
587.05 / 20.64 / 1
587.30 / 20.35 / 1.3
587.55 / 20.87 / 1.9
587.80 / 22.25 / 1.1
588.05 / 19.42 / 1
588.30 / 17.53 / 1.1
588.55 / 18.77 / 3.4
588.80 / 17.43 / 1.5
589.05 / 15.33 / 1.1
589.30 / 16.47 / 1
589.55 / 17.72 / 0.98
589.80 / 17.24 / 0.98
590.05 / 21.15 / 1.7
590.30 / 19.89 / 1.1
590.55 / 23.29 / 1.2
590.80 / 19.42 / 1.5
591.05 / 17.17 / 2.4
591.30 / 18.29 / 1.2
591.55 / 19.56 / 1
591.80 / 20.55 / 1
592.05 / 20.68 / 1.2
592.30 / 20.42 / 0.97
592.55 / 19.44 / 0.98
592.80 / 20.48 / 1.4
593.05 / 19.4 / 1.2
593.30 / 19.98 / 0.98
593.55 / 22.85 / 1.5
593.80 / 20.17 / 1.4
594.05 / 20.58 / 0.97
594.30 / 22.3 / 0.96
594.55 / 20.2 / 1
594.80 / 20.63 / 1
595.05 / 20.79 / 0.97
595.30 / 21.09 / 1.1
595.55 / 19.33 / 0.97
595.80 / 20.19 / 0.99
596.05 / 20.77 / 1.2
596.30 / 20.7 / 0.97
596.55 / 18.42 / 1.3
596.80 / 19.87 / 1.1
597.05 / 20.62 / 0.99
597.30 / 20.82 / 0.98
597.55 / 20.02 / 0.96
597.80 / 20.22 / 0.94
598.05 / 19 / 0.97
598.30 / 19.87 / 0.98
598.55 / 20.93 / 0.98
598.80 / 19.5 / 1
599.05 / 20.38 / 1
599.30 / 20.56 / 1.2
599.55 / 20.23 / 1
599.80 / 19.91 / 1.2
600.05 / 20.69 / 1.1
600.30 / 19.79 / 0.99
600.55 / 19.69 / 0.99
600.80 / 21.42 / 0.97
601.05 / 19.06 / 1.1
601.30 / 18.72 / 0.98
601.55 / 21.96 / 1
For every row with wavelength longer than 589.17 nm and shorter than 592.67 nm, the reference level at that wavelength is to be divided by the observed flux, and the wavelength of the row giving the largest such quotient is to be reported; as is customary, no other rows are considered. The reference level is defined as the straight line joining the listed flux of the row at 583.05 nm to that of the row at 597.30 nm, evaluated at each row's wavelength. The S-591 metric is 589.30 nm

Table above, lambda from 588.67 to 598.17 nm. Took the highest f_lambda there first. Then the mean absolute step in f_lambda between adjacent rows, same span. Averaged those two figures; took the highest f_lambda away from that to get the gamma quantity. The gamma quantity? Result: -11.0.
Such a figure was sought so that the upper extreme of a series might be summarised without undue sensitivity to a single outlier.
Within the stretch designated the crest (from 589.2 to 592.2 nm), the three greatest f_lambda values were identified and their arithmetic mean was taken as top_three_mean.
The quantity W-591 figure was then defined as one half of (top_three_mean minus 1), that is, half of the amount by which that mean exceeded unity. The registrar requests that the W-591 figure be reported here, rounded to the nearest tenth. 10.4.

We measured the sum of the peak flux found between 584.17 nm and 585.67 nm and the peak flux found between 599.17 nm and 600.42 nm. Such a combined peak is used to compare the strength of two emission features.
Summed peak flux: 44.0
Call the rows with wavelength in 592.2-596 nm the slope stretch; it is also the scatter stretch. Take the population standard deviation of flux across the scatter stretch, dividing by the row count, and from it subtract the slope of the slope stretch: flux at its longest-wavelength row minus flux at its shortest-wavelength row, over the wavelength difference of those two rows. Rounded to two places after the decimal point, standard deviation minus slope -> 1.01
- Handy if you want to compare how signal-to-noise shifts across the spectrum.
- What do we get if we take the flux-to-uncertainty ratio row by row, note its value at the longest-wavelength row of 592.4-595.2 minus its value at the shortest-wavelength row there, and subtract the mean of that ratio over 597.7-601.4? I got -18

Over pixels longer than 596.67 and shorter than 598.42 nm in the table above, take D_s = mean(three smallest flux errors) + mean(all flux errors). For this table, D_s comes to 1.95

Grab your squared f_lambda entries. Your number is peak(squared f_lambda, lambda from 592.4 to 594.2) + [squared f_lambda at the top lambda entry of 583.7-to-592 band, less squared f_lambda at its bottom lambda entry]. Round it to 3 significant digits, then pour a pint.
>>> 542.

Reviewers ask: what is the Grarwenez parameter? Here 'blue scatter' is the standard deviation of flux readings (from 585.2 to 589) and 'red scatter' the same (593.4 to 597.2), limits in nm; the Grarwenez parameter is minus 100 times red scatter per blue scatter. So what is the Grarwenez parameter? -69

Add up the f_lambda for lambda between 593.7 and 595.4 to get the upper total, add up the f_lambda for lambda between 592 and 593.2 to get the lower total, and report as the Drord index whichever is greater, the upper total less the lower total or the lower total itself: 100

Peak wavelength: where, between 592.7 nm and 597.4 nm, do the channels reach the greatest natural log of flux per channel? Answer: 593.55 nm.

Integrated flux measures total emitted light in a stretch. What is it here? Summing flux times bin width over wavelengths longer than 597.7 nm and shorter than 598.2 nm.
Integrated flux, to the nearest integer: 10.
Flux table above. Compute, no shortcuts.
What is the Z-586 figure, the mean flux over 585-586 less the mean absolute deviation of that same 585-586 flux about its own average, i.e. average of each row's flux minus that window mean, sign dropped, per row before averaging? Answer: 19.4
